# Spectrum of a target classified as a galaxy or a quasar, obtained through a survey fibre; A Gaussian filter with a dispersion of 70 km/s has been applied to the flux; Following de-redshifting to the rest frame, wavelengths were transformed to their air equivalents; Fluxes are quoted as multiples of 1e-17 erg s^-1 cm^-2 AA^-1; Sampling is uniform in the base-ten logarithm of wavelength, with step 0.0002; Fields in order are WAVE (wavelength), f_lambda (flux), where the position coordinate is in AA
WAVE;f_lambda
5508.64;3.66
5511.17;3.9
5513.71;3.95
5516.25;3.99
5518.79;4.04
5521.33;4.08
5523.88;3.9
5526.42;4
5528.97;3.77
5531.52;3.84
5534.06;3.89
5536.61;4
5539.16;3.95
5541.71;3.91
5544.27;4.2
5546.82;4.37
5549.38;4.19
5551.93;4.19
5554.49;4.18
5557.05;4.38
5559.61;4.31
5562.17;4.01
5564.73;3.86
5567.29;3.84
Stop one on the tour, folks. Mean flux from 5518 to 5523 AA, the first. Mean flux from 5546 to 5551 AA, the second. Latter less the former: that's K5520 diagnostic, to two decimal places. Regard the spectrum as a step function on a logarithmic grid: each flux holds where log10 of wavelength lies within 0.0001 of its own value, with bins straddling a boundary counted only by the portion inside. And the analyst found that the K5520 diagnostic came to 0.22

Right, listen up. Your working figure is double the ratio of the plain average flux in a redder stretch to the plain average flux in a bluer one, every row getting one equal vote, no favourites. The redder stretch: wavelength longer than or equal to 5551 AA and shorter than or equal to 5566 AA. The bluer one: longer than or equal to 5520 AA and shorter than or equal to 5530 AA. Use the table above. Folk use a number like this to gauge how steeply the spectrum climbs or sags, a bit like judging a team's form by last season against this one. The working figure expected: 2.11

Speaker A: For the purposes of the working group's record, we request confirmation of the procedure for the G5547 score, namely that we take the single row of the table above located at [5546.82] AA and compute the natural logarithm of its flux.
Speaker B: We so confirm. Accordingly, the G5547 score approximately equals 1.47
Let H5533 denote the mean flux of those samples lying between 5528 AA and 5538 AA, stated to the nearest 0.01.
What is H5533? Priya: 3.88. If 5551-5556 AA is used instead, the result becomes 4.19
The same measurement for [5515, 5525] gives 4.00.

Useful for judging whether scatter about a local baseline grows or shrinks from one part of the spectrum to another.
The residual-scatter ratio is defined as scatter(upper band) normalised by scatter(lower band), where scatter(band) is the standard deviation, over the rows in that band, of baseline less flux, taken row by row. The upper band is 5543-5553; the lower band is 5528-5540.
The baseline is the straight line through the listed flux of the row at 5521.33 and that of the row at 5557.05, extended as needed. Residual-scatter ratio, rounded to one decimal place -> 1.6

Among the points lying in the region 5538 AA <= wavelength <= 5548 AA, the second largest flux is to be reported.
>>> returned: 4.2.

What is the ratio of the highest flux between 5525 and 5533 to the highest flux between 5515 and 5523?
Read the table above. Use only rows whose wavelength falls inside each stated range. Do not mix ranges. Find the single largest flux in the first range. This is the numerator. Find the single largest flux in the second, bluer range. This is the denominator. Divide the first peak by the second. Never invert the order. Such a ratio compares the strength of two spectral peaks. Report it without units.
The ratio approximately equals 0.98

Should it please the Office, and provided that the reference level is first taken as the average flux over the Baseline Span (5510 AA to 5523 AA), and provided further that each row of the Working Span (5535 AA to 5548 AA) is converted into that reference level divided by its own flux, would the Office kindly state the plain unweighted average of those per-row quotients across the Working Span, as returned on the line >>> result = 0.98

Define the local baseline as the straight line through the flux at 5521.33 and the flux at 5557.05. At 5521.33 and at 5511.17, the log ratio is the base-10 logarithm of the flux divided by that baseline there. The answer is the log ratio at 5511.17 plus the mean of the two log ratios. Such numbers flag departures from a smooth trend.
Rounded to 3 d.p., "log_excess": -0.016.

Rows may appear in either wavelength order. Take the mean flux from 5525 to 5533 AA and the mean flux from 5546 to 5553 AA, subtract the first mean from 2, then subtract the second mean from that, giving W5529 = -6.12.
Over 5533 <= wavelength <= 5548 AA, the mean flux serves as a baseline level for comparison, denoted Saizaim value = 4.05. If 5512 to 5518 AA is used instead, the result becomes 3.97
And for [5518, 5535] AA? 3.93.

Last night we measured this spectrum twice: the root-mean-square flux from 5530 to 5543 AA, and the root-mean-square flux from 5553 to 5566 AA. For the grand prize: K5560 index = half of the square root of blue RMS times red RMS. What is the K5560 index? 2.02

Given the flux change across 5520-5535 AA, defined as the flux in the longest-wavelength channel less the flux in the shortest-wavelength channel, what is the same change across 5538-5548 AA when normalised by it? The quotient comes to -2.2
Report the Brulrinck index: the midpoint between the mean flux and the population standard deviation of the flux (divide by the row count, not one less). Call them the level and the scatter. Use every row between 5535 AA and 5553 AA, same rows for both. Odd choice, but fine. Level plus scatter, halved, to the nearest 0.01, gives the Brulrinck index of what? 2.13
